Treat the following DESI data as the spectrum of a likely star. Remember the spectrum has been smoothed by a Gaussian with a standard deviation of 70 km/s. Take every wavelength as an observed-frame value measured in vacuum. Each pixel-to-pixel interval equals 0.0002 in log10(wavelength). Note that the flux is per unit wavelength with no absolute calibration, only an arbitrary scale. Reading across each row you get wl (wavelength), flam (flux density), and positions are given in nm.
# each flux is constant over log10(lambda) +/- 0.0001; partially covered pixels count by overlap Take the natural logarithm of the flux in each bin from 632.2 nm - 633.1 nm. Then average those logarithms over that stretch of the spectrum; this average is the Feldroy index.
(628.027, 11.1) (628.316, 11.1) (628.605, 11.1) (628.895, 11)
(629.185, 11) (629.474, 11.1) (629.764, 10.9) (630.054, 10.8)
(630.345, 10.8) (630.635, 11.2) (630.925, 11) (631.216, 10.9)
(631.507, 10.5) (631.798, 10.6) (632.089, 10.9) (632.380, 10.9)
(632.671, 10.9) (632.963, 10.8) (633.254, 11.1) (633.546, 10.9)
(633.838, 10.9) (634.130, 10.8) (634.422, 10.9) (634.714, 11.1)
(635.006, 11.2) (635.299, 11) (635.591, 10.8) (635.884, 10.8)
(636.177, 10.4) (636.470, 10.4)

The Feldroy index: 2.39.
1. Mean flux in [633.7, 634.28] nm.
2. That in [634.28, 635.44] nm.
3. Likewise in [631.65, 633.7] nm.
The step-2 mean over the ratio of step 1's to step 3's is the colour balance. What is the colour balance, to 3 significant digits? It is 11.1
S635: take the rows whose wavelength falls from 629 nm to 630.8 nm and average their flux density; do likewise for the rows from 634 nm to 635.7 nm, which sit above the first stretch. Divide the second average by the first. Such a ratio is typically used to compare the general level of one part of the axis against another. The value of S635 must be 1.00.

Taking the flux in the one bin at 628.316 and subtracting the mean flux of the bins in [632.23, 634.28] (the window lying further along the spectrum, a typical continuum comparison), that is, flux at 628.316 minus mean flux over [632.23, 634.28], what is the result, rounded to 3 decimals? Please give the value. 0.200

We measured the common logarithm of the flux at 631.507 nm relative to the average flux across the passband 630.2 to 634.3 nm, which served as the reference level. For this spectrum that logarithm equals -0.015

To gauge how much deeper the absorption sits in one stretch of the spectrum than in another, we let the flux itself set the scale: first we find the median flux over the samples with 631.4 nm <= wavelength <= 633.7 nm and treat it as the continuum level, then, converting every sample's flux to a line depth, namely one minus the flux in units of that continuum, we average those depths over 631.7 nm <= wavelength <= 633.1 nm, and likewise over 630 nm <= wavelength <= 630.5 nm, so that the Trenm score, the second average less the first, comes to 0.0018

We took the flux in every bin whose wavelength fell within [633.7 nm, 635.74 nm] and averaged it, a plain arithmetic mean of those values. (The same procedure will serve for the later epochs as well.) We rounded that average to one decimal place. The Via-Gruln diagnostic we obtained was 11.0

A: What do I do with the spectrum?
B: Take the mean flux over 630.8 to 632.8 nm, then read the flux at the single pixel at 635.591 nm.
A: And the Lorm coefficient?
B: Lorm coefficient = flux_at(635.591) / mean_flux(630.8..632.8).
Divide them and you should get 1.00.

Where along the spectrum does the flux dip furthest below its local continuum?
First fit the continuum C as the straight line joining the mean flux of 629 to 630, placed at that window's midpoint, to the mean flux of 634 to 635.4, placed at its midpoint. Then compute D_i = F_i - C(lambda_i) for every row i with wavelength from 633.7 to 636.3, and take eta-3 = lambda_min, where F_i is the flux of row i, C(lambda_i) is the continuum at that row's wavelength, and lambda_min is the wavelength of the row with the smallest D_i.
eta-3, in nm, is 636.177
